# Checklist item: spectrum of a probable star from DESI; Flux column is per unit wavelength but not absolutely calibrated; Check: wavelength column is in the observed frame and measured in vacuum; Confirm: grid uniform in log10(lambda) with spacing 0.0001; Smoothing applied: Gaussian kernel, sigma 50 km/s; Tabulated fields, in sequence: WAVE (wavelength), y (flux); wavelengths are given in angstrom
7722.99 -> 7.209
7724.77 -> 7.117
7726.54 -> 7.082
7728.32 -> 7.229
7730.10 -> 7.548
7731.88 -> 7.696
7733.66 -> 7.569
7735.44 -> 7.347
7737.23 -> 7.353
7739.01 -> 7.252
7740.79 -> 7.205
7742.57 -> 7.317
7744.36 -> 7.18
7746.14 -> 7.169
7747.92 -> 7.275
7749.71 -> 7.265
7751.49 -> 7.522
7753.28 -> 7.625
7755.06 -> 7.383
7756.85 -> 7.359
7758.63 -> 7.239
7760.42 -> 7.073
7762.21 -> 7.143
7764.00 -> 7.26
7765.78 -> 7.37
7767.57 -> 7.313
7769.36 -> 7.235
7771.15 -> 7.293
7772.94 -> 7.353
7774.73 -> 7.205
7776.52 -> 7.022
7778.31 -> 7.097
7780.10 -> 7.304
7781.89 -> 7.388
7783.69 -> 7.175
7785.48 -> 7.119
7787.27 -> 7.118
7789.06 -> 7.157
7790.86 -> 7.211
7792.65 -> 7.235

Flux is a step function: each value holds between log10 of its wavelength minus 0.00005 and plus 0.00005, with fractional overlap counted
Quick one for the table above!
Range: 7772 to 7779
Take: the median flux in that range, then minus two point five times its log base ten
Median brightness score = -2.14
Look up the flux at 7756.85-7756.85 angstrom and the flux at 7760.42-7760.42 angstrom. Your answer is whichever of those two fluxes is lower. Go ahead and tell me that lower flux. 7.07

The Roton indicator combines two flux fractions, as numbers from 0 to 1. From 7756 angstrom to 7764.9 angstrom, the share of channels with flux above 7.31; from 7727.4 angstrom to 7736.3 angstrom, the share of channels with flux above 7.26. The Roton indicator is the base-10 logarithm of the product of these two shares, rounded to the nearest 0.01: -0.80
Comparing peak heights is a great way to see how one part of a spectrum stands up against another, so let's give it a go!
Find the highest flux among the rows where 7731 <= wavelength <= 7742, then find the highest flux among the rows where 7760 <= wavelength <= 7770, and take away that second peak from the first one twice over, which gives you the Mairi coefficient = -7.04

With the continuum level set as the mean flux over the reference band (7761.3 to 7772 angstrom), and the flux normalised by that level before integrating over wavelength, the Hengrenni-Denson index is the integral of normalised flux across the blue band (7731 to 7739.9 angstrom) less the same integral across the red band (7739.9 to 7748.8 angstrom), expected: 0.25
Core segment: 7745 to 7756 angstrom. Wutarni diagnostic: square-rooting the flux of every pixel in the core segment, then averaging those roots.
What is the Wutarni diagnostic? 2.715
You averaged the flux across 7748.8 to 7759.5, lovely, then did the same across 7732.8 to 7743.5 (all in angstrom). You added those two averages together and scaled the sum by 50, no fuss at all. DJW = 737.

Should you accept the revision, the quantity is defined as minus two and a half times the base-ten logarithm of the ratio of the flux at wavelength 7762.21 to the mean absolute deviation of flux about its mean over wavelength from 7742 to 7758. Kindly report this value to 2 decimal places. -4.49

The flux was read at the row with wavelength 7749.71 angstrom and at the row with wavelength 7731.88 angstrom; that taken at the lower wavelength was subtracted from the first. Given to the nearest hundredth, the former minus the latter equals -0.43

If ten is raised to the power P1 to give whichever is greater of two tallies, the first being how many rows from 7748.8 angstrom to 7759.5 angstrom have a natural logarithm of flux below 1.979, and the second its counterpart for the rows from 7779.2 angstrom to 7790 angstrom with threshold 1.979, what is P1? 0.60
